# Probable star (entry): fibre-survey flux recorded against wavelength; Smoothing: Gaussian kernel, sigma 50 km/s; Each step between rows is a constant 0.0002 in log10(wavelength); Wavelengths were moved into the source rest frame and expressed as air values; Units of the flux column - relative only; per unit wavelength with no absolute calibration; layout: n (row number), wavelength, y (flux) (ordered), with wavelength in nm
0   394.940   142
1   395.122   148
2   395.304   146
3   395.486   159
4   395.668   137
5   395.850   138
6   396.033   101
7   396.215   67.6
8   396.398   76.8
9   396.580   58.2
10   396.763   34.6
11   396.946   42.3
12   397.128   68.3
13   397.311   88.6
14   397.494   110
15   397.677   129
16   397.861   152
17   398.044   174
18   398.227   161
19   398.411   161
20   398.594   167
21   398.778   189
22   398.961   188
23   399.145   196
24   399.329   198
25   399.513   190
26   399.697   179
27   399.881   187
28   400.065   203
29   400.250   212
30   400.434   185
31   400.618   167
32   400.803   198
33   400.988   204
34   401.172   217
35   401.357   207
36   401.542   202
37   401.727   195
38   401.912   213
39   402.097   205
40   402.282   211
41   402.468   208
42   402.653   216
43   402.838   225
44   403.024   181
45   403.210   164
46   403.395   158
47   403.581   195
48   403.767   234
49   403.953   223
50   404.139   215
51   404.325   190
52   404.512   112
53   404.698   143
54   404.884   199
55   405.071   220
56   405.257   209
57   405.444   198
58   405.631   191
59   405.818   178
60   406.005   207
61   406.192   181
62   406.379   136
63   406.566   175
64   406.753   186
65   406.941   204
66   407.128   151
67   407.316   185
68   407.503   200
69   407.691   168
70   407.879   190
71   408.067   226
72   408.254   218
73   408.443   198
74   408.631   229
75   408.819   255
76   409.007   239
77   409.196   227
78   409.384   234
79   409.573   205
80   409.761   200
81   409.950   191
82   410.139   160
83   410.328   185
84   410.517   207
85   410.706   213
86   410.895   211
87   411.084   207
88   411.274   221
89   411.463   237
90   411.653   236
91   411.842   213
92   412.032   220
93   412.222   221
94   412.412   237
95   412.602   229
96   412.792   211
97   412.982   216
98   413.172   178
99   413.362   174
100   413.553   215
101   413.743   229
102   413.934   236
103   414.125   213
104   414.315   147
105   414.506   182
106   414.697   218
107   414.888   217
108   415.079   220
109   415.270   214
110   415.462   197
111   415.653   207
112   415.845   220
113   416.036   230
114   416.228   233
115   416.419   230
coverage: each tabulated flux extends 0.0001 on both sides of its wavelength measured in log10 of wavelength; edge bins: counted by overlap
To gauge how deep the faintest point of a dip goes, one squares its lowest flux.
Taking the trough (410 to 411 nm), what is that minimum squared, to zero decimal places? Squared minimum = 25600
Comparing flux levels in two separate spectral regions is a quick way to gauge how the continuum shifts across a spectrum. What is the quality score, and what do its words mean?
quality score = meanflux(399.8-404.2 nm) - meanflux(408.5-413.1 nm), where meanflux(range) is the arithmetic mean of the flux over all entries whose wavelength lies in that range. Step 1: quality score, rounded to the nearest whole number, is -16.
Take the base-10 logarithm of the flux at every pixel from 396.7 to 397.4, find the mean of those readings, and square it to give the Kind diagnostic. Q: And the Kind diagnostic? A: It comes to 3.0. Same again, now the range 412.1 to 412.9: 5.5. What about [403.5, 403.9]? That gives 5.4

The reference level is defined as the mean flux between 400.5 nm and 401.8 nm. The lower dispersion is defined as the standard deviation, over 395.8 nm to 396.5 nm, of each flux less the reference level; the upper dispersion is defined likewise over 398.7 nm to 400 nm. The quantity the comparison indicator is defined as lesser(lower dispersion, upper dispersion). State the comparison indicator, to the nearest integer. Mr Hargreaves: 6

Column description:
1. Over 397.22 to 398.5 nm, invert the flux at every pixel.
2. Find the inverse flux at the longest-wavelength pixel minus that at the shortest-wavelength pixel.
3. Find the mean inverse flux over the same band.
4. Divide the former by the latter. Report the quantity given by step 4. -0.67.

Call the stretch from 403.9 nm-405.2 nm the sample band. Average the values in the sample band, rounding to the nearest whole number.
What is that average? 186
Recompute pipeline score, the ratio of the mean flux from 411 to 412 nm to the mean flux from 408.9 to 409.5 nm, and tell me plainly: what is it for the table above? 1.0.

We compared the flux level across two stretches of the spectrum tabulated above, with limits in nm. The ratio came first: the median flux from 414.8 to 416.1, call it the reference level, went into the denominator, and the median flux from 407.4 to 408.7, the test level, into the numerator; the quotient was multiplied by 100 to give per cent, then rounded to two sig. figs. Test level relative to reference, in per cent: 92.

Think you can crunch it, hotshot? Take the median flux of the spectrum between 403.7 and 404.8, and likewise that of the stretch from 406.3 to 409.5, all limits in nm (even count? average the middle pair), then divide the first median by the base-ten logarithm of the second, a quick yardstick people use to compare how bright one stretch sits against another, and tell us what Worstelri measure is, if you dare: 88.0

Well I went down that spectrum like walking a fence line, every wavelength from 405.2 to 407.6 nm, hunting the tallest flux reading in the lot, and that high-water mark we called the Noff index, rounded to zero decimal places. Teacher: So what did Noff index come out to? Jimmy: 209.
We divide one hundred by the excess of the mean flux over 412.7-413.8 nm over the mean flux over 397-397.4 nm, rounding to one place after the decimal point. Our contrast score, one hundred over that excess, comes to 0.8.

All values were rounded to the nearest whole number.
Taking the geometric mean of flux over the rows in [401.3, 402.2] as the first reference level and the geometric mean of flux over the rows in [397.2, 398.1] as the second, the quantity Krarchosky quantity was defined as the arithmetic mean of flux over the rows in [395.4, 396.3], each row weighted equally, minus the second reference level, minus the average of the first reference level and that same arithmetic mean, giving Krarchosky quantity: -169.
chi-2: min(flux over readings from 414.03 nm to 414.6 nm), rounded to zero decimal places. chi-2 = 147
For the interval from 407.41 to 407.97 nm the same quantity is 168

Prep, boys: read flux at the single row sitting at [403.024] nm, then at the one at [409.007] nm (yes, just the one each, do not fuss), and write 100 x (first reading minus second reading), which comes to -5800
